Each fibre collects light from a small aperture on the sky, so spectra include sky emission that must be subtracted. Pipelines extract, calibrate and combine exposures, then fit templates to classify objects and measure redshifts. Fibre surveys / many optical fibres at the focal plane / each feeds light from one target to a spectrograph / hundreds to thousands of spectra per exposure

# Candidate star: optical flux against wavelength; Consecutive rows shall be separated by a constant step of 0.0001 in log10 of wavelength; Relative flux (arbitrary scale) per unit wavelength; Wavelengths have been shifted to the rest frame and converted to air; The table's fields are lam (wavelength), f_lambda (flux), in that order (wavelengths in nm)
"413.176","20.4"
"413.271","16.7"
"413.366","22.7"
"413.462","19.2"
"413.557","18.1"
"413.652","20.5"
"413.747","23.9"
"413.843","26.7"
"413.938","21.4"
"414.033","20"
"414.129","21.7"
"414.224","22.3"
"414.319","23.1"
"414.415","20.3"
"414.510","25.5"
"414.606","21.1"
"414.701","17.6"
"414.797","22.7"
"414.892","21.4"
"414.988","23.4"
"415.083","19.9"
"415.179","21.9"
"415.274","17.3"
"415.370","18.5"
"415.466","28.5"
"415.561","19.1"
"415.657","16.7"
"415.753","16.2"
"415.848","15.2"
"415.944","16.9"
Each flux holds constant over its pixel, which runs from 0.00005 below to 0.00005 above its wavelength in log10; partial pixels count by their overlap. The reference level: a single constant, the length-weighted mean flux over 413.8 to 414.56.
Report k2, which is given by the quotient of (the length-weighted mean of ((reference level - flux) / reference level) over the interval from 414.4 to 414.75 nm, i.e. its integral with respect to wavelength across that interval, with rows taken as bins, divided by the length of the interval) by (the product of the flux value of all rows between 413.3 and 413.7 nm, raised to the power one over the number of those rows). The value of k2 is 0.0031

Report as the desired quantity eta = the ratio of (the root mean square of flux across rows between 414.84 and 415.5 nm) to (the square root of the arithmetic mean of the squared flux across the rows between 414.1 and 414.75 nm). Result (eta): 1.00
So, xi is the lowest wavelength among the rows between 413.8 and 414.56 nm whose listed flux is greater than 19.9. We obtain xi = 413.843 nm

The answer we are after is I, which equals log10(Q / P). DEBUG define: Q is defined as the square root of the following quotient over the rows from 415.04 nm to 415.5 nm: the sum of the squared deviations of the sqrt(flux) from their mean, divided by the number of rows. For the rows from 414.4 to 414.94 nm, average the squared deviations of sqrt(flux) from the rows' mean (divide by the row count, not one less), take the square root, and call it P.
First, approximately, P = 0.26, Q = 0.41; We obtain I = 0.20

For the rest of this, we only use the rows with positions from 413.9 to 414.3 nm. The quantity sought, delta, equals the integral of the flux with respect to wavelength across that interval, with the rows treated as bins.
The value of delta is 8.6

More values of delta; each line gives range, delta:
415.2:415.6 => 8.4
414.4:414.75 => 7.4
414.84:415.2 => 7.8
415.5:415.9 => 6.9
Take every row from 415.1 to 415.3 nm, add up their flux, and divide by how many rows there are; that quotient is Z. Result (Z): 19.6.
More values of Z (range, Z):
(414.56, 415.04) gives 21.2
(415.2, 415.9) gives 18.8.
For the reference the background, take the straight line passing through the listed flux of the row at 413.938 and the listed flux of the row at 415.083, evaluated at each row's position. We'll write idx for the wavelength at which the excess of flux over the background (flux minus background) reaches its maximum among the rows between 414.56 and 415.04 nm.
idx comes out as 414.988 nm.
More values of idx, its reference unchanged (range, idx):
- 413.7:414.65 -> 413.843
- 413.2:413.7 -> 413.366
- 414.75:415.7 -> 415.466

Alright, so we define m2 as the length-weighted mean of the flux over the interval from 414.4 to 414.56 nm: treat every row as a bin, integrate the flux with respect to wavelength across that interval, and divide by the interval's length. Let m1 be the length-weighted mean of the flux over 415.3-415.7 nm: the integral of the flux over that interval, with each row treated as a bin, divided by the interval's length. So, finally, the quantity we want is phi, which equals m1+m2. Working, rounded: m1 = 20.5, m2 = 23.4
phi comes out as 43.9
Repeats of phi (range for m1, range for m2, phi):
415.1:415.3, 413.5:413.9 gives 42.1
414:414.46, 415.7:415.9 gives 37.3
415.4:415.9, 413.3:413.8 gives 39.9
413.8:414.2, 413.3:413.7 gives 42.4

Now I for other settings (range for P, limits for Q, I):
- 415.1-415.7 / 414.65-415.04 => -0.23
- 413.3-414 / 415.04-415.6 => 0.13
